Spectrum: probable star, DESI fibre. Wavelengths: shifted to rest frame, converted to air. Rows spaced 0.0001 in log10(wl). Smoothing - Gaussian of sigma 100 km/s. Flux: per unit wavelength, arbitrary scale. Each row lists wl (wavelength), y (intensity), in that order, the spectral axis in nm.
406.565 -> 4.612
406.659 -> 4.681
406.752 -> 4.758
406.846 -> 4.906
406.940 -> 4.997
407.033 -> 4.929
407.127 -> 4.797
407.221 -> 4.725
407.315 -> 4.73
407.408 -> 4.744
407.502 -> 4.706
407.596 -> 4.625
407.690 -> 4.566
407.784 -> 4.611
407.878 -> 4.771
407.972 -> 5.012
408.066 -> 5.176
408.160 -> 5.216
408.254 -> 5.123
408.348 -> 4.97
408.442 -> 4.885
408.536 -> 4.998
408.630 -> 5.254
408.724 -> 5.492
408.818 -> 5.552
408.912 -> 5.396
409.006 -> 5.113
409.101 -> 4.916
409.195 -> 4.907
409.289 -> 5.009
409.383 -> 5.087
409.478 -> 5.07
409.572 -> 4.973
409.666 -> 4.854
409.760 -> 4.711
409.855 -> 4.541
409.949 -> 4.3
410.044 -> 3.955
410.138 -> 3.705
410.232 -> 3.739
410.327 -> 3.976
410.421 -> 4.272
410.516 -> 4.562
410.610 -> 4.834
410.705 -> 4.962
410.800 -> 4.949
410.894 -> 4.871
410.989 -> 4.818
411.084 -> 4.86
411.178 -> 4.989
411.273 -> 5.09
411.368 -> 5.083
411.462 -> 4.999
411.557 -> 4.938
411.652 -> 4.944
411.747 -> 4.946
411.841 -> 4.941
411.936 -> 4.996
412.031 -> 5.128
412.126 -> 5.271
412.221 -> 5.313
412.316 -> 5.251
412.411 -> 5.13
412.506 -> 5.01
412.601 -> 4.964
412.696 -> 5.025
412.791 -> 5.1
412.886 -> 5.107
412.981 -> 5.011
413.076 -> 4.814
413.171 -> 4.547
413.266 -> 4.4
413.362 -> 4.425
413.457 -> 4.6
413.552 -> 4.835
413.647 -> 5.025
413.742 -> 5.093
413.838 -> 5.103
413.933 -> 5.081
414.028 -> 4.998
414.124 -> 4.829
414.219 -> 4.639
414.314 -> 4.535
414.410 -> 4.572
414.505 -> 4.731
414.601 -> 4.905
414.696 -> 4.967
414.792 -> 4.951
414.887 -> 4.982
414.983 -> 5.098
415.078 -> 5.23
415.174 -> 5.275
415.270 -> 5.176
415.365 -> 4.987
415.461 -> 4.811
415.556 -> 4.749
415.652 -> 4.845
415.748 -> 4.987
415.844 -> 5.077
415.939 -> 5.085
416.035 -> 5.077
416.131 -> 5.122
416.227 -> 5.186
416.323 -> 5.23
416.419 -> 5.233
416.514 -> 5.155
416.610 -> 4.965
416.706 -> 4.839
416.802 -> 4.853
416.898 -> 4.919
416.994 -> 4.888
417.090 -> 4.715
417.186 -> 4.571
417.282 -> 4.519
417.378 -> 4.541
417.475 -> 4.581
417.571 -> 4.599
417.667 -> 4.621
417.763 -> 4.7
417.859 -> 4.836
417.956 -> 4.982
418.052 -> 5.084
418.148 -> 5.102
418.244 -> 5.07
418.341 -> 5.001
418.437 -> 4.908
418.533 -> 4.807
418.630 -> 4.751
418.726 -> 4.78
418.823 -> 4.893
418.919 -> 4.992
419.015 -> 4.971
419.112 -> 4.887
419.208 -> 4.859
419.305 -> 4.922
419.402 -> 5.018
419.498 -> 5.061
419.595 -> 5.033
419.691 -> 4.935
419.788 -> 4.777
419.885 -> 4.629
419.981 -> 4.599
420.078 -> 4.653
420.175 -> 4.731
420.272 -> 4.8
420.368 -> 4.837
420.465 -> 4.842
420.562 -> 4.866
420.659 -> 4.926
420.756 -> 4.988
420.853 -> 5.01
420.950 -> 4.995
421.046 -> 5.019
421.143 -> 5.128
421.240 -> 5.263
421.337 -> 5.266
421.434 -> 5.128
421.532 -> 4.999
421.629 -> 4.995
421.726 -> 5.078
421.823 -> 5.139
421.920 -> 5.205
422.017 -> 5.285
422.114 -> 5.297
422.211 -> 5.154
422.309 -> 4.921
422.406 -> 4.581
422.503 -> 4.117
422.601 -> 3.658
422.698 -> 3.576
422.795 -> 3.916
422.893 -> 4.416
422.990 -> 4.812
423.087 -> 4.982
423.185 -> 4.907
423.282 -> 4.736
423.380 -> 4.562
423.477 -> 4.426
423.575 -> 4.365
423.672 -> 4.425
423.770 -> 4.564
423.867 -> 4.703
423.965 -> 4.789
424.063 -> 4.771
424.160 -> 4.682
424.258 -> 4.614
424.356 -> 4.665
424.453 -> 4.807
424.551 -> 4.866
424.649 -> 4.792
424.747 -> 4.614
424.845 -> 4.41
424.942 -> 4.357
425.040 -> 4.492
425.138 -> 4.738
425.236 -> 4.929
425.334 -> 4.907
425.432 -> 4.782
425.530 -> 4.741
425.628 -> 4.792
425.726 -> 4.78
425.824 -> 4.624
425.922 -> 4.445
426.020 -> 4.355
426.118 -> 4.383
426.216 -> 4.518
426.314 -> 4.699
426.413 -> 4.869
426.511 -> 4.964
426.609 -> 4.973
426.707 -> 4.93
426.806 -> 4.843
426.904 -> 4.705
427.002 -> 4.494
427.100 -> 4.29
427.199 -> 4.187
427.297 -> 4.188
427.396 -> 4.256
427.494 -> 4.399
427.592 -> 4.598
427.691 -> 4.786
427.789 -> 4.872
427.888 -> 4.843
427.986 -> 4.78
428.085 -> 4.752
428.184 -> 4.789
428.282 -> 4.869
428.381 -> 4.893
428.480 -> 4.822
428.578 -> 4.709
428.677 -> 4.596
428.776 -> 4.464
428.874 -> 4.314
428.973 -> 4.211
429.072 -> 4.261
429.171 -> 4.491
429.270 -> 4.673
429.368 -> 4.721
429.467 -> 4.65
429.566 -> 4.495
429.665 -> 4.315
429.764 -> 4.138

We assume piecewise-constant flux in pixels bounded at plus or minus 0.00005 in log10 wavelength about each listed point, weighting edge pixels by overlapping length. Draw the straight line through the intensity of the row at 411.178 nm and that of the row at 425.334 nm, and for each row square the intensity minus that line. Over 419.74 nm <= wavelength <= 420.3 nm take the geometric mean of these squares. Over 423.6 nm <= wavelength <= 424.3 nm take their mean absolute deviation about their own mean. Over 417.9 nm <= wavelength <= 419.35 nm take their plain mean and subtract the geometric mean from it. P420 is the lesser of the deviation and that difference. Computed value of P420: -0.041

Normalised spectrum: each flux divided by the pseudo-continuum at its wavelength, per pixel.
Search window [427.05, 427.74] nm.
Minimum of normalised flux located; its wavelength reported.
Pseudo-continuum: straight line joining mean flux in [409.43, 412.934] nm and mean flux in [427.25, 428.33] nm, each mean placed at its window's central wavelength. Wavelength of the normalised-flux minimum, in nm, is 427.199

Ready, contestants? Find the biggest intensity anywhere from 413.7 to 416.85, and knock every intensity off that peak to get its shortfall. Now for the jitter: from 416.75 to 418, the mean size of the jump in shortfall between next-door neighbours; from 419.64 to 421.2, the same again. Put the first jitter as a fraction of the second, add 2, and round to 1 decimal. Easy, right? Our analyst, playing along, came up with 3.3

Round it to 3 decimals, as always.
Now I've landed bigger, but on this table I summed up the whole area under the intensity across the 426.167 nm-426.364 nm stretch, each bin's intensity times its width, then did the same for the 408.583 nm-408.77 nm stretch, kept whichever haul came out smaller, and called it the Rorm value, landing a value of 0.905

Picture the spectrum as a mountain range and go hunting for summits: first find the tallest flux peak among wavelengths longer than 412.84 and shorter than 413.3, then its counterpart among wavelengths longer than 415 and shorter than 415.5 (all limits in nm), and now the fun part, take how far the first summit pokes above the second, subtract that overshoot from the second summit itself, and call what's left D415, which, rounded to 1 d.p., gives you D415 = 5.4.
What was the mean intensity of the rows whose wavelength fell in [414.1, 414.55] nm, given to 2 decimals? 4.66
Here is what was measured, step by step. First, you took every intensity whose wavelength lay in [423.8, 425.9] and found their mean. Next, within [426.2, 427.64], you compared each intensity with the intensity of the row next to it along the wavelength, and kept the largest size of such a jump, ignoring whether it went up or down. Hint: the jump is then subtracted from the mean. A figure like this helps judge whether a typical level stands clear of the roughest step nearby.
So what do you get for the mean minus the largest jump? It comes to 4.5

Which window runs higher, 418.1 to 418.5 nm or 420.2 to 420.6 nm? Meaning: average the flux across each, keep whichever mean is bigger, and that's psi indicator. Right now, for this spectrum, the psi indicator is 5.02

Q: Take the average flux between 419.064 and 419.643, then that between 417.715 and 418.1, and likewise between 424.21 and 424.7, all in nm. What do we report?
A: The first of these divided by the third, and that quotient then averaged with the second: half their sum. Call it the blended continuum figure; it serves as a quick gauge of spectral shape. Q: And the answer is 2.97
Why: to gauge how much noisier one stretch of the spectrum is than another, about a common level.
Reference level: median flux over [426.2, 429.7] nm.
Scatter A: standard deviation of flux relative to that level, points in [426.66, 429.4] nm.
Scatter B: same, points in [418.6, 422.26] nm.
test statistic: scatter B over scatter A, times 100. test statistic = 73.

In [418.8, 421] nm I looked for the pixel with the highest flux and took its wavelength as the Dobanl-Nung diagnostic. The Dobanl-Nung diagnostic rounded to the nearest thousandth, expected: 419.498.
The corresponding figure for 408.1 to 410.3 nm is 408.818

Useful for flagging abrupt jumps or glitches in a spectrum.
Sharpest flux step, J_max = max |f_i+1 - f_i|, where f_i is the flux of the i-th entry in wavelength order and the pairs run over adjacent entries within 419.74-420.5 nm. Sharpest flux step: 0.148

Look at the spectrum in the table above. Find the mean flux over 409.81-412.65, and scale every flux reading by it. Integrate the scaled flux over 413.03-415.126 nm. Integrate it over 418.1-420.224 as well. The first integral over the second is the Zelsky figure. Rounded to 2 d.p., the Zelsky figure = 0.98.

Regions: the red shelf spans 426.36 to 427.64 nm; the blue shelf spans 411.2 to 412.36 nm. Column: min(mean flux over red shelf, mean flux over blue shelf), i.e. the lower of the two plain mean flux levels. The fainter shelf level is 4.59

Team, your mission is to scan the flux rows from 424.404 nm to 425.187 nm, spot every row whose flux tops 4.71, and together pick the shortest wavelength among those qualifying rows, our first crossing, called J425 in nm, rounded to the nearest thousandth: 424.453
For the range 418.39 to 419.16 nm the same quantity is 418.437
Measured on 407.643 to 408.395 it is 407.878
